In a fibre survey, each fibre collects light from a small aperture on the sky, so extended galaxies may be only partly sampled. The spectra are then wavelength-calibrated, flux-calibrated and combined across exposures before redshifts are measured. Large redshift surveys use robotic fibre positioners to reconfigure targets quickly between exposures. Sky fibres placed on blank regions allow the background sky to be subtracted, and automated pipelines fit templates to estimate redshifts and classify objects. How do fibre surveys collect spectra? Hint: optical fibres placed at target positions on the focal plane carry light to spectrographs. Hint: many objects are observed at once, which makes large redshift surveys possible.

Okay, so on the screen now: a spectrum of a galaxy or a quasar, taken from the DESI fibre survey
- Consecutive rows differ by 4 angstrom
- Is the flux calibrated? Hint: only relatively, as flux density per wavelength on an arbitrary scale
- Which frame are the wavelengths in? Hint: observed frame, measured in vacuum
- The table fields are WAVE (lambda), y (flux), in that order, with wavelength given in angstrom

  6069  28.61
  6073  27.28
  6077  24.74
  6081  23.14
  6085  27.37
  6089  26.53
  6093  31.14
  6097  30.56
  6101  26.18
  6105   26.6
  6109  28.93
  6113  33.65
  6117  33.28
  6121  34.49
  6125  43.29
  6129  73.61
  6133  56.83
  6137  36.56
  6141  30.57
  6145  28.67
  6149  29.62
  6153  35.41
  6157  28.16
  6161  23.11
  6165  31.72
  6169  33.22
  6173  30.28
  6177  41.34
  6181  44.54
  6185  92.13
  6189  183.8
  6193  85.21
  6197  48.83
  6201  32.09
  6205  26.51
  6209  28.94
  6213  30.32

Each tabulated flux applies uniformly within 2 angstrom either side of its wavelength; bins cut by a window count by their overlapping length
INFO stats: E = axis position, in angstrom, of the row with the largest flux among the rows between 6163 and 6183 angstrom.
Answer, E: 6181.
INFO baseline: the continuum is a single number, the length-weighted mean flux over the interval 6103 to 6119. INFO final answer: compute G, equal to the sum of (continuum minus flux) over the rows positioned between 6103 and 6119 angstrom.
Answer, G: 0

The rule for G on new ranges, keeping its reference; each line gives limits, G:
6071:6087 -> 20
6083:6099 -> 7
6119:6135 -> -86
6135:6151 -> -3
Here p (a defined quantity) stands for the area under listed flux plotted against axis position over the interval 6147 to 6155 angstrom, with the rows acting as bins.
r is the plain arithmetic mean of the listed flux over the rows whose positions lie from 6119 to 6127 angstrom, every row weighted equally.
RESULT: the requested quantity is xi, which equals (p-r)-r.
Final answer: 182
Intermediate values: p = 260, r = 39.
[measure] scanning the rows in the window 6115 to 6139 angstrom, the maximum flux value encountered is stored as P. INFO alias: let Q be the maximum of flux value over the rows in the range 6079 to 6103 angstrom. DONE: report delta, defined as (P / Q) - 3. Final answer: -1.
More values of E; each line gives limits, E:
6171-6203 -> 6189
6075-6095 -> 6093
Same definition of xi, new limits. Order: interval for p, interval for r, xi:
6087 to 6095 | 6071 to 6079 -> 179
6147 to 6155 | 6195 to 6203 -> 179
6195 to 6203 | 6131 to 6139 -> 230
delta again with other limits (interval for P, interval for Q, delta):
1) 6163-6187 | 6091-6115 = 0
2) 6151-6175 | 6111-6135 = -3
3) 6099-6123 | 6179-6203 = -3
